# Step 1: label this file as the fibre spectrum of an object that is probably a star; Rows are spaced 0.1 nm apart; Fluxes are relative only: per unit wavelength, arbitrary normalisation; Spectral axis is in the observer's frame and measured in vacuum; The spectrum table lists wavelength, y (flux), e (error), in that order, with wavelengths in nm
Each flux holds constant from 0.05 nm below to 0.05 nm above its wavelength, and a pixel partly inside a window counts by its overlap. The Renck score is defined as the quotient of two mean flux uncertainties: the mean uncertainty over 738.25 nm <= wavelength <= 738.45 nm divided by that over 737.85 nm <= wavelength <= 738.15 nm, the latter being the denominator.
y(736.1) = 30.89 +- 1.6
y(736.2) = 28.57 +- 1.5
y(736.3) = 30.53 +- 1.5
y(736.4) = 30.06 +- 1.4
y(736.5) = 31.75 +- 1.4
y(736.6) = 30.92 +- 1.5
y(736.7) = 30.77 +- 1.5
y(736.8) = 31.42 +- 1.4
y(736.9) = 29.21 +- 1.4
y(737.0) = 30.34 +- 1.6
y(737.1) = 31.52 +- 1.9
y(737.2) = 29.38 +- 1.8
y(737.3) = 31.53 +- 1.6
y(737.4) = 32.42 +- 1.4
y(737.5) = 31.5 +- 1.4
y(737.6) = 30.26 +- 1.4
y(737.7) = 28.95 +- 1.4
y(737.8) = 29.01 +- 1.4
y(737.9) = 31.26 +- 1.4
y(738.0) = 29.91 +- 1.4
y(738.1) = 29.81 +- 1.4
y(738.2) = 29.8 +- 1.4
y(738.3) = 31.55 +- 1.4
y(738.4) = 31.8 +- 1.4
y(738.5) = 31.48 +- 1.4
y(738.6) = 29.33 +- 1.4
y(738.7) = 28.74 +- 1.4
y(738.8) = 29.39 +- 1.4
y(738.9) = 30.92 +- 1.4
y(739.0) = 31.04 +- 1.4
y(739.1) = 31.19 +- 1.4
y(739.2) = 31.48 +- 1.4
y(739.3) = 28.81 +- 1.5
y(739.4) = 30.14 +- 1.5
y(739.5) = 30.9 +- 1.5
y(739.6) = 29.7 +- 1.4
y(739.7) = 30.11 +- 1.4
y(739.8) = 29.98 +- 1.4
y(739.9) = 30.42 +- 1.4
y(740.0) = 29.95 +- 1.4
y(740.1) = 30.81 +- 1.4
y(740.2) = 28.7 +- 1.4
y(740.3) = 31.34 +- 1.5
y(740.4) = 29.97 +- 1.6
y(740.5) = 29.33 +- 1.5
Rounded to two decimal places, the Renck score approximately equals 1.00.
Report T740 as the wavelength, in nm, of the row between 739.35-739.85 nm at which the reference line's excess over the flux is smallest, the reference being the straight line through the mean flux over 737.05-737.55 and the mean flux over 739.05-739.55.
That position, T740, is 739.5 nm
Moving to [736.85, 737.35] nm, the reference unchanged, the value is 737.3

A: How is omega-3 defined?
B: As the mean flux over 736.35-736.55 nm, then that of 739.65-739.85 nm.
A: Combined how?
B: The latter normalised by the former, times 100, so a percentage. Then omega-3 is 97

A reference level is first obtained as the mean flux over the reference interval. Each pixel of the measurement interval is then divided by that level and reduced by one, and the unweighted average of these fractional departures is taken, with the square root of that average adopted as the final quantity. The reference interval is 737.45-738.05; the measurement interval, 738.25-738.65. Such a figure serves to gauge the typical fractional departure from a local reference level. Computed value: 0.17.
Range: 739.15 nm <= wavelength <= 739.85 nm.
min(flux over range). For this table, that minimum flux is 28.81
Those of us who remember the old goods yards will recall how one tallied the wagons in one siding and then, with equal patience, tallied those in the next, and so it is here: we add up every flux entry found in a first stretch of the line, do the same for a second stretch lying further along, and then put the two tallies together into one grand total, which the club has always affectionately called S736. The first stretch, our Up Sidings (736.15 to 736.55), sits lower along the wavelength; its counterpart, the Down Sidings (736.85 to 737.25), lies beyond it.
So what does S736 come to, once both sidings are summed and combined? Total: 241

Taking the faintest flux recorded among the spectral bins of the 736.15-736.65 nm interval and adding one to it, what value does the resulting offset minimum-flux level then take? 29.57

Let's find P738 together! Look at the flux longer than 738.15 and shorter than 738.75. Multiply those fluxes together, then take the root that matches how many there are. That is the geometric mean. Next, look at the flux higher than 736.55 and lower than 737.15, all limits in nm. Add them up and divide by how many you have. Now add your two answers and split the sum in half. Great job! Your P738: 30.6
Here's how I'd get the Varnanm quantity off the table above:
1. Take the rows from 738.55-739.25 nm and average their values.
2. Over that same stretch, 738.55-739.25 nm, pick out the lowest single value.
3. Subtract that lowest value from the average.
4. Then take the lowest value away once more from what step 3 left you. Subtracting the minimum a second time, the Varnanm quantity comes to -27.2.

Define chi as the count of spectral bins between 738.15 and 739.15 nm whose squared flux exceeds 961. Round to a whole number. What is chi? 5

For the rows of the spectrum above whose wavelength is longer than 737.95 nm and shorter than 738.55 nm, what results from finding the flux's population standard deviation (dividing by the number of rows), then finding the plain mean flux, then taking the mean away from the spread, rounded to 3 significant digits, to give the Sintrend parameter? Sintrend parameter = -29.8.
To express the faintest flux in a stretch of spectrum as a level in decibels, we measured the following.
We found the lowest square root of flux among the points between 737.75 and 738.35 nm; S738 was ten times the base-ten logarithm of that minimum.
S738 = 7.31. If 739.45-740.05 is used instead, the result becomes 7.36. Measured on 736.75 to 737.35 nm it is 7.33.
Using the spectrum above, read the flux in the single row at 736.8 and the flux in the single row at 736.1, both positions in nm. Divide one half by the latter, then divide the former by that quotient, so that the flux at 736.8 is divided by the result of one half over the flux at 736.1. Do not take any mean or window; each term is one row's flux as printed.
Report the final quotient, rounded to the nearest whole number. 1941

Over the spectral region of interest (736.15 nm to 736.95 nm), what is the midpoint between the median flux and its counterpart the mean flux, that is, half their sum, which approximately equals 30.5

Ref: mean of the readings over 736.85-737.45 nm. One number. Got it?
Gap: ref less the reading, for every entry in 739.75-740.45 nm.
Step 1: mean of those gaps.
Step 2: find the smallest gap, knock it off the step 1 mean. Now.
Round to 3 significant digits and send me 1.17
